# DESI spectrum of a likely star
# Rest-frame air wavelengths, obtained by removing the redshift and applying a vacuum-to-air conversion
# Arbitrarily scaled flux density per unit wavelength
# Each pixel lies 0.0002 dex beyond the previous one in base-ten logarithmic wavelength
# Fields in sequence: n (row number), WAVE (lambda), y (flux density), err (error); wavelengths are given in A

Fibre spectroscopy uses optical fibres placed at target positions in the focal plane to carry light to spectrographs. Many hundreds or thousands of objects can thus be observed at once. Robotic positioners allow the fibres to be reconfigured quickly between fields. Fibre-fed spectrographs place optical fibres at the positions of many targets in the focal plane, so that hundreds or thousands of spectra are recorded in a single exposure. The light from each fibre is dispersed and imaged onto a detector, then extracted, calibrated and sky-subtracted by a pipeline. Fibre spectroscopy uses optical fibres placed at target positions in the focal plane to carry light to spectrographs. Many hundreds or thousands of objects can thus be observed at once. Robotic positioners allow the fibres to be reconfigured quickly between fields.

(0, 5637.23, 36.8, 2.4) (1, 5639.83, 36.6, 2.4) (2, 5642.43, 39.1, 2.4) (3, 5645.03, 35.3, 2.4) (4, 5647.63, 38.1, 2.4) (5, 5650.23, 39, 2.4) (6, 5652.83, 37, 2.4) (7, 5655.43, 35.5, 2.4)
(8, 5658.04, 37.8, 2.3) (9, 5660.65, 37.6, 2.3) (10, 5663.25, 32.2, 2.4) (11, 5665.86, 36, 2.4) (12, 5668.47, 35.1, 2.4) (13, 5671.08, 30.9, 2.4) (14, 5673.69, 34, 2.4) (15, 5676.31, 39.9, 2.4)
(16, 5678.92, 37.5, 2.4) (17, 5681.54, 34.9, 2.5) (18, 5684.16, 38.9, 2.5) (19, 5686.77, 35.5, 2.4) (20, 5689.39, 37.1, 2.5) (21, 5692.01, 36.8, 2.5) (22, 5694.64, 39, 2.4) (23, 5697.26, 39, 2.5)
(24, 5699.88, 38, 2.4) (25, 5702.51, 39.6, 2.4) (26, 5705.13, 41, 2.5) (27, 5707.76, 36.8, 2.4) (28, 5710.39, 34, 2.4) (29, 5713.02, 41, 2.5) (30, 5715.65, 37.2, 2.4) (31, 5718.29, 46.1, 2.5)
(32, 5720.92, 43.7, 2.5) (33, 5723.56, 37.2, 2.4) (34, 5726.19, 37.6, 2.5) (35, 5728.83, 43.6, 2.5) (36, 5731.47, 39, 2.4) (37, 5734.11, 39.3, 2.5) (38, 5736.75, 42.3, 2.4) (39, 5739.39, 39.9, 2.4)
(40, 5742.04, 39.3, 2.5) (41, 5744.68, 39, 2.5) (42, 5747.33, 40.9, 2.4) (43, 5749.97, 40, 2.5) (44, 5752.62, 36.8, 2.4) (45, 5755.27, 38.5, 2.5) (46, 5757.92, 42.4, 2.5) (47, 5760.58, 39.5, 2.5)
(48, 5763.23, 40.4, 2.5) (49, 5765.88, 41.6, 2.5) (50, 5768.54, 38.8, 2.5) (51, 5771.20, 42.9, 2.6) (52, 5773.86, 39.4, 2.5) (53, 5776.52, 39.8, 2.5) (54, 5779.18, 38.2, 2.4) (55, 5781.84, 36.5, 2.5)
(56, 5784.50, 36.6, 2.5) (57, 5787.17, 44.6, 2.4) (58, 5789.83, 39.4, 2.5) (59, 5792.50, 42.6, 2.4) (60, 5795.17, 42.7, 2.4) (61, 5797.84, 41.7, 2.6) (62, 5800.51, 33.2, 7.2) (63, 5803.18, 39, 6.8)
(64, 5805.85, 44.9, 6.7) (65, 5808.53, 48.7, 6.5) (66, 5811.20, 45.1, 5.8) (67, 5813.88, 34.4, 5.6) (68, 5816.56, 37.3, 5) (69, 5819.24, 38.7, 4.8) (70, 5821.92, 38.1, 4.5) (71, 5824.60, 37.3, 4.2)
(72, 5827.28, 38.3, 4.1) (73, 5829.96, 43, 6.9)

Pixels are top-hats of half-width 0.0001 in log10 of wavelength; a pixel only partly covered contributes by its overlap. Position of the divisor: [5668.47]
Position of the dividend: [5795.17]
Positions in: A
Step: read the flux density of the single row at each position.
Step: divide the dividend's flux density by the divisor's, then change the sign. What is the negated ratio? -1.22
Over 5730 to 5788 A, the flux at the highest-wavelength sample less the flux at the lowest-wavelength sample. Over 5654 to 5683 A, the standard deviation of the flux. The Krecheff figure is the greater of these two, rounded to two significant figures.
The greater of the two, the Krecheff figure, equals 5.6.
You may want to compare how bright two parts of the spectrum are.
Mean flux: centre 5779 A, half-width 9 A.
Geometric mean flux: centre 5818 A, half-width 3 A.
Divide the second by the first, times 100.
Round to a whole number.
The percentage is 96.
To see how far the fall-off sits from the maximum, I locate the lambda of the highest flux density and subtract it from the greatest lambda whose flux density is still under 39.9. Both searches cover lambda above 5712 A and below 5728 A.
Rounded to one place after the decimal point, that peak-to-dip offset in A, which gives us 7.9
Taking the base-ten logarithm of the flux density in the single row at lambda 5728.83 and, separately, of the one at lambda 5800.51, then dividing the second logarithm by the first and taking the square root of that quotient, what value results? 0.963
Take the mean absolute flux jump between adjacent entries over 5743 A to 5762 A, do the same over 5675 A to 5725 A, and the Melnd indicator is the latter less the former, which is 0.7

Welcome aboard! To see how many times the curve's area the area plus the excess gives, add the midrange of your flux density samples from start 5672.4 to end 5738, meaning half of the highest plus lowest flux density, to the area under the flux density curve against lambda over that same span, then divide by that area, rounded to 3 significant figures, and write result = 1.02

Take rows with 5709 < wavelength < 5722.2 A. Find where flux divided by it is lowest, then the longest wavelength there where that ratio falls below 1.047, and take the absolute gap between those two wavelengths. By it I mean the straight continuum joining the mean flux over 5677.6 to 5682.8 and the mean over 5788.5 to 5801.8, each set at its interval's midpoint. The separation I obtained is 5.3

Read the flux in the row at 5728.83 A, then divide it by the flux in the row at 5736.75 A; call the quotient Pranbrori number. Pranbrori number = 1.03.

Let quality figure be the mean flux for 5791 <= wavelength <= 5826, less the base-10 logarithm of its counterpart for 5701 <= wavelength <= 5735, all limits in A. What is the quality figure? 38.7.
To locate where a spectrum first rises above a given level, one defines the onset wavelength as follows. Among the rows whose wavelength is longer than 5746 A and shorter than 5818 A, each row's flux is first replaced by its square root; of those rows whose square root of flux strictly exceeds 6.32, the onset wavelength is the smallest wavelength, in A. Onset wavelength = 5747.33 A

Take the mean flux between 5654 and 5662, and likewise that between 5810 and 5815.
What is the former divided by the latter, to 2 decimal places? 0.93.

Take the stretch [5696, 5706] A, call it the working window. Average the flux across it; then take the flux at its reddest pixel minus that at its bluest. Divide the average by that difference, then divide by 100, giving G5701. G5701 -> 0.20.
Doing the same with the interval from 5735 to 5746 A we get -0.12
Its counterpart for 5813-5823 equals 0.10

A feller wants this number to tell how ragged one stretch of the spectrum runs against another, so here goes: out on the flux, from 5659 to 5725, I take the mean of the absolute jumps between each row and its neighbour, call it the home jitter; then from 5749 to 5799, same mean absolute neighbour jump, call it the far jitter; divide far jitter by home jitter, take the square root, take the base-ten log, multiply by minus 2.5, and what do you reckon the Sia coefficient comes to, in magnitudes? 0.15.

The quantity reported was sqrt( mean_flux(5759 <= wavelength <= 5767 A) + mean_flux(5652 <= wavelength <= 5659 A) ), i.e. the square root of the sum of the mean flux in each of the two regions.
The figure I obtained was 8.79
